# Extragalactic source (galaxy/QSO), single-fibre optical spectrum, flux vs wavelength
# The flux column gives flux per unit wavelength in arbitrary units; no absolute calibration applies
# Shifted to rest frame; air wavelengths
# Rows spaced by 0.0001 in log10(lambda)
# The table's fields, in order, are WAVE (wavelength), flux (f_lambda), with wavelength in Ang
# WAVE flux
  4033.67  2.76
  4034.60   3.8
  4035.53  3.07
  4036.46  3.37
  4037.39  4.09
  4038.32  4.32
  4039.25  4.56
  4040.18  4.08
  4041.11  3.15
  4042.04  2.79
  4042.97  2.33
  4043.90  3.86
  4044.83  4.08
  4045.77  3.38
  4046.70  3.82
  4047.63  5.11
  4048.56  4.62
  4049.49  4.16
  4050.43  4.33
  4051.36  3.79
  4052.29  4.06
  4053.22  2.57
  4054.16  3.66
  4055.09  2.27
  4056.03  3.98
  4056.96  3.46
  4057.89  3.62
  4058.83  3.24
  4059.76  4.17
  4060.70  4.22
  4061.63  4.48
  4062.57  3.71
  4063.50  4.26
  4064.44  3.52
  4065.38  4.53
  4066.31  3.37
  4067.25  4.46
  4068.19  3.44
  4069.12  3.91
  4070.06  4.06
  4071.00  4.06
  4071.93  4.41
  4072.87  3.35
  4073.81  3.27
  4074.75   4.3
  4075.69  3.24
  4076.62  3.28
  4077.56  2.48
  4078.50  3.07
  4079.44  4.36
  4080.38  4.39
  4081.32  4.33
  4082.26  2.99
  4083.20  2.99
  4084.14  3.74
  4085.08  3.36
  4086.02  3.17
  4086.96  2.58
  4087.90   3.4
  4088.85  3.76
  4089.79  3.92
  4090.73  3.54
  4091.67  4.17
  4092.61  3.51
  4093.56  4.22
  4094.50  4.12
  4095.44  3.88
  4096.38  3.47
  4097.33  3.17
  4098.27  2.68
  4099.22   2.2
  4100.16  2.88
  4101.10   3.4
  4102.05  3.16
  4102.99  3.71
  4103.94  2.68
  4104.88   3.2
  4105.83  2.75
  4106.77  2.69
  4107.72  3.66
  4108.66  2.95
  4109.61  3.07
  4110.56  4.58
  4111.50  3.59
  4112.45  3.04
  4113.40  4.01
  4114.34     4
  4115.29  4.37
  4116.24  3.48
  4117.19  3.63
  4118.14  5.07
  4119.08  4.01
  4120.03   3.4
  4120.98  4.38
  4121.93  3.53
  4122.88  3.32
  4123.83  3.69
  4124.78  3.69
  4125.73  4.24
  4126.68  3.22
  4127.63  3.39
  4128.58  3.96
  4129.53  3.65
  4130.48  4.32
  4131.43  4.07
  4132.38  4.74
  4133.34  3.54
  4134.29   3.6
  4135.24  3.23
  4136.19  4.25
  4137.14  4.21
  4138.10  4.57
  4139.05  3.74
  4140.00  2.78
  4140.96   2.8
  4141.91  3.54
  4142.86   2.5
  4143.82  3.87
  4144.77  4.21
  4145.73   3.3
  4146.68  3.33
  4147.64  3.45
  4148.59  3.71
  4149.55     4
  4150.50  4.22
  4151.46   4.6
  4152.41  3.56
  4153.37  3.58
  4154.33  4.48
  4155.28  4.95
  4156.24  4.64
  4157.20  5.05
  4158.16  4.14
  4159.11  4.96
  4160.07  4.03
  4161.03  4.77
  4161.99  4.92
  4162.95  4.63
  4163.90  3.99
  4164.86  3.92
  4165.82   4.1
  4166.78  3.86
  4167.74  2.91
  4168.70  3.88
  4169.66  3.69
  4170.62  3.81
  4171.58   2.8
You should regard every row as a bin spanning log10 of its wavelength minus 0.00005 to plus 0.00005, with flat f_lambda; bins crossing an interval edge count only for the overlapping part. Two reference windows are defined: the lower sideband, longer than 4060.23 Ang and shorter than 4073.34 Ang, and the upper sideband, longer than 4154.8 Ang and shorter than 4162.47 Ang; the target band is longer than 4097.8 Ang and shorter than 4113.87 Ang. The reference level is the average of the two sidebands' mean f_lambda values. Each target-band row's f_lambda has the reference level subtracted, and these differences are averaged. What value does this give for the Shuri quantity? -1.14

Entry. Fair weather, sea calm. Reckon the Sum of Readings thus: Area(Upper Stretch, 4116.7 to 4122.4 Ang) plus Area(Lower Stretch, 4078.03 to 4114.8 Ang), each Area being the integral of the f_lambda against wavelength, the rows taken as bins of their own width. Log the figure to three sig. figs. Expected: 150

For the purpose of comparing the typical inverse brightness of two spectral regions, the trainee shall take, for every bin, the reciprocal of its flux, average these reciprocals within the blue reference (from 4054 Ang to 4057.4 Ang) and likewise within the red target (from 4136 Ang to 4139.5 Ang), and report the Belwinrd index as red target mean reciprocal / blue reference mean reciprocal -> 0.76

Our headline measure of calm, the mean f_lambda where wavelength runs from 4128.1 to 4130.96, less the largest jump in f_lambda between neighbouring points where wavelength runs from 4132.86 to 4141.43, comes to 3.0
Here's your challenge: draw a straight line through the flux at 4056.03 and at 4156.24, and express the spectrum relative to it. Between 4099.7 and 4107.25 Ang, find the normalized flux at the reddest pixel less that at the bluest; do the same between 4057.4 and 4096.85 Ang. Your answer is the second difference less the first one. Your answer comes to -0.04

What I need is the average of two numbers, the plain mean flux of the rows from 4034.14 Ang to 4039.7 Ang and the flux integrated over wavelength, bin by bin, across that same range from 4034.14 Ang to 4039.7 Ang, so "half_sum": 13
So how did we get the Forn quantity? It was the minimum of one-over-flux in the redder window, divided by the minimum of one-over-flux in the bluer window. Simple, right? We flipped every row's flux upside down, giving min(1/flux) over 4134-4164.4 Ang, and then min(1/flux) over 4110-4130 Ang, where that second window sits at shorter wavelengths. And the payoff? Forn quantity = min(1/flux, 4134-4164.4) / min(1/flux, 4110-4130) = 1.00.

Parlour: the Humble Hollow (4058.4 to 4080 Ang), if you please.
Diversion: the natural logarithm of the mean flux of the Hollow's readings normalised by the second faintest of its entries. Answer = 0.21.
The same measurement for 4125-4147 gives 0.29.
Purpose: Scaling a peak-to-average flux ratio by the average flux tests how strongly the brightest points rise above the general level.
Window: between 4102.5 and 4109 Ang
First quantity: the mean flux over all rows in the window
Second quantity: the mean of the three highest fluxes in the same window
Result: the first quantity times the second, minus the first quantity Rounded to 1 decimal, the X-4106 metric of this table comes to 7.8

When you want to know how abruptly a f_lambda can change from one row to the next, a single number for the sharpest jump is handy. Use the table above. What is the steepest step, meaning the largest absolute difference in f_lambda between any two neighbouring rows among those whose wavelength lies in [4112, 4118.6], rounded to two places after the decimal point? 1.44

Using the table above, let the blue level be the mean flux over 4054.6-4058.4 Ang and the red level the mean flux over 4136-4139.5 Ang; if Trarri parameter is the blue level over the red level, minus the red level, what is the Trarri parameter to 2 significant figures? -3.4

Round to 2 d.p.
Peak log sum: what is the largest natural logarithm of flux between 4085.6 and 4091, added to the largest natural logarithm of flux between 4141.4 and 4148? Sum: 2.80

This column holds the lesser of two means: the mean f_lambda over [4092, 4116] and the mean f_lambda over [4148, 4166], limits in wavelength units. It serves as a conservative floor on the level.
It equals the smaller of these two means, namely 3.40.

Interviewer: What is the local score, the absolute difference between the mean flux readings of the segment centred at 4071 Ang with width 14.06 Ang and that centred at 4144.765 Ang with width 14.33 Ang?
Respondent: 0.07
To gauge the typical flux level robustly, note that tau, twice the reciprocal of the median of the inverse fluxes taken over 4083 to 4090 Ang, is 6.8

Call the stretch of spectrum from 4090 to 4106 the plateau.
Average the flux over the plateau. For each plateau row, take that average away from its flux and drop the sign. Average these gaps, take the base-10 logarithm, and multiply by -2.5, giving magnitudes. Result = 0.82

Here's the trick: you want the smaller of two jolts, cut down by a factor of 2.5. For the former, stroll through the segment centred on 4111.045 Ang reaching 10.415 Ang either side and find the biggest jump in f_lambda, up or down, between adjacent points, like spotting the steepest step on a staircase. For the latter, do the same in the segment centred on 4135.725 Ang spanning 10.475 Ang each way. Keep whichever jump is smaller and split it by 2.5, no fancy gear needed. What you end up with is 0.548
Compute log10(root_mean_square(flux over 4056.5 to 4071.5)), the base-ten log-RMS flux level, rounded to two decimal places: 0.59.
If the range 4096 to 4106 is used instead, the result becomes 0.49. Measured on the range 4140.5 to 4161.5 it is 0.61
